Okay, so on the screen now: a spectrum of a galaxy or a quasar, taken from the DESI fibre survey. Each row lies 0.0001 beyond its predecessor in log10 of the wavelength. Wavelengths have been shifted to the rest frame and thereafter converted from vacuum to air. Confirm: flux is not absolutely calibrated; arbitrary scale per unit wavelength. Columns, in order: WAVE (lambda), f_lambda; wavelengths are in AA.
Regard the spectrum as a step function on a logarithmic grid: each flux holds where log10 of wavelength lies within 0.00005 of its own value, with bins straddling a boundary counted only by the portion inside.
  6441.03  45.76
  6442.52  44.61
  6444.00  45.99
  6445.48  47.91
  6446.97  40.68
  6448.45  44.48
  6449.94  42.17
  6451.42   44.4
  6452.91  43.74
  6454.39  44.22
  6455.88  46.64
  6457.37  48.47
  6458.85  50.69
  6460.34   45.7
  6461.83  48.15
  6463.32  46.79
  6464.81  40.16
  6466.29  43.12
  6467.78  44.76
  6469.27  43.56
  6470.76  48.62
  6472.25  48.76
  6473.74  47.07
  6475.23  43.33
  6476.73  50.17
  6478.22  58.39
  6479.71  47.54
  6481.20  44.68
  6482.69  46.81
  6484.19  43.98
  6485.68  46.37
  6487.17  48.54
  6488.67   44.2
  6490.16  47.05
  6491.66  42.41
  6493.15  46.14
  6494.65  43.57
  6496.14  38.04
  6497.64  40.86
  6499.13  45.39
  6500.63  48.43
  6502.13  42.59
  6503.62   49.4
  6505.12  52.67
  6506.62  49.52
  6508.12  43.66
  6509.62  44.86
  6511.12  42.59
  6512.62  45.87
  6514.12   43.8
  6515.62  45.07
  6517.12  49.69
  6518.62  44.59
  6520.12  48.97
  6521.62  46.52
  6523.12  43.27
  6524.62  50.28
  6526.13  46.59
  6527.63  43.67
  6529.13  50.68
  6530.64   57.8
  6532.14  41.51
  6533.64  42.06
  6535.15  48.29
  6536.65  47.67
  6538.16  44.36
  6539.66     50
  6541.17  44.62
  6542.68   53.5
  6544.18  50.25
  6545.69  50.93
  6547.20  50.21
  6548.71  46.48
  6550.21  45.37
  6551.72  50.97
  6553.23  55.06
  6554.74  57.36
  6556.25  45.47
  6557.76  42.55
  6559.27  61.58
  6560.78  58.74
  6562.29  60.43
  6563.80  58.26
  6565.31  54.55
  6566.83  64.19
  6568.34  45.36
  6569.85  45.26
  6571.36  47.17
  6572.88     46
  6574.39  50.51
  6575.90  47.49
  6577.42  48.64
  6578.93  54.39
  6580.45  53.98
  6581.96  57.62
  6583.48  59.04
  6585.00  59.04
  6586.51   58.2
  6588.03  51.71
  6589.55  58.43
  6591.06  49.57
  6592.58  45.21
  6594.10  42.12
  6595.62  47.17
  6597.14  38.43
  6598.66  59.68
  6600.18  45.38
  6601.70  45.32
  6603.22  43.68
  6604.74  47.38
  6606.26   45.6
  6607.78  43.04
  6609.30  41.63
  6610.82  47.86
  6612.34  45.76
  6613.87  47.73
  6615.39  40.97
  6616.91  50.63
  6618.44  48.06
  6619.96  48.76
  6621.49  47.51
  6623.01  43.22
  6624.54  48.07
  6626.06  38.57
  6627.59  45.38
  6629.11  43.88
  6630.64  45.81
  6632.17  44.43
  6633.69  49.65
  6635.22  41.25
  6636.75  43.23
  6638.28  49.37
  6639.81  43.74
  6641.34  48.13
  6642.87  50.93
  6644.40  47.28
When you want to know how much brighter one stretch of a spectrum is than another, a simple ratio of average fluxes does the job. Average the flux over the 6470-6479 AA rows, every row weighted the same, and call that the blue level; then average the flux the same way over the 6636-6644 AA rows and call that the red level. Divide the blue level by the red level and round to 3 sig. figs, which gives 1.05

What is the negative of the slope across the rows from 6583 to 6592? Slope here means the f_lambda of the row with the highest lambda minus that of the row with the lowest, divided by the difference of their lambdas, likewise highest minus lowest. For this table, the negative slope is 1.2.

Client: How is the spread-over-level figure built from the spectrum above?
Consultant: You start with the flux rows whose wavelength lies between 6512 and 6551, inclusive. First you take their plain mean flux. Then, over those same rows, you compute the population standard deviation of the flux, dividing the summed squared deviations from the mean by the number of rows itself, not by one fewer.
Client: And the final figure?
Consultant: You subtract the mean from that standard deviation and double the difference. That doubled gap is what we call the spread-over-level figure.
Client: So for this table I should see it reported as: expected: -87.4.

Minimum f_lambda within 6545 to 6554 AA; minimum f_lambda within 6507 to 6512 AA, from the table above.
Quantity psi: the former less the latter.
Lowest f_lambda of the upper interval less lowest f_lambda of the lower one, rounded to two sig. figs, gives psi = 2.8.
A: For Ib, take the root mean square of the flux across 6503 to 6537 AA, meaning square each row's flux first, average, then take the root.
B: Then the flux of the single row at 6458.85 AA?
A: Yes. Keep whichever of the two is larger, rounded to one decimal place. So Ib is 50.7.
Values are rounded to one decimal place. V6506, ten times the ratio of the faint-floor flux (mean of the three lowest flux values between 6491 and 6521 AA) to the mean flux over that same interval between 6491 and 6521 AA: 8.9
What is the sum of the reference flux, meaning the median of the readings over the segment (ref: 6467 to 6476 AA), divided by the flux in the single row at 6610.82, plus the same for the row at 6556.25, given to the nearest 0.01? 1.97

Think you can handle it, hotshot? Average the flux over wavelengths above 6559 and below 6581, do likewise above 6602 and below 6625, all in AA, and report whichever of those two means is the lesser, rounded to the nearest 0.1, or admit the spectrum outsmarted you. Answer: 46.0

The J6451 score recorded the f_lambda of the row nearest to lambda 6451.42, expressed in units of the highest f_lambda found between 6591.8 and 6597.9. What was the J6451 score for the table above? 0.94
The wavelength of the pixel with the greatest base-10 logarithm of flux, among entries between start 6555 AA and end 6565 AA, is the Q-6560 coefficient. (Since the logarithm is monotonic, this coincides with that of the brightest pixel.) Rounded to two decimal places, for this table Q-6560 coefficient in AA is 6559.27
